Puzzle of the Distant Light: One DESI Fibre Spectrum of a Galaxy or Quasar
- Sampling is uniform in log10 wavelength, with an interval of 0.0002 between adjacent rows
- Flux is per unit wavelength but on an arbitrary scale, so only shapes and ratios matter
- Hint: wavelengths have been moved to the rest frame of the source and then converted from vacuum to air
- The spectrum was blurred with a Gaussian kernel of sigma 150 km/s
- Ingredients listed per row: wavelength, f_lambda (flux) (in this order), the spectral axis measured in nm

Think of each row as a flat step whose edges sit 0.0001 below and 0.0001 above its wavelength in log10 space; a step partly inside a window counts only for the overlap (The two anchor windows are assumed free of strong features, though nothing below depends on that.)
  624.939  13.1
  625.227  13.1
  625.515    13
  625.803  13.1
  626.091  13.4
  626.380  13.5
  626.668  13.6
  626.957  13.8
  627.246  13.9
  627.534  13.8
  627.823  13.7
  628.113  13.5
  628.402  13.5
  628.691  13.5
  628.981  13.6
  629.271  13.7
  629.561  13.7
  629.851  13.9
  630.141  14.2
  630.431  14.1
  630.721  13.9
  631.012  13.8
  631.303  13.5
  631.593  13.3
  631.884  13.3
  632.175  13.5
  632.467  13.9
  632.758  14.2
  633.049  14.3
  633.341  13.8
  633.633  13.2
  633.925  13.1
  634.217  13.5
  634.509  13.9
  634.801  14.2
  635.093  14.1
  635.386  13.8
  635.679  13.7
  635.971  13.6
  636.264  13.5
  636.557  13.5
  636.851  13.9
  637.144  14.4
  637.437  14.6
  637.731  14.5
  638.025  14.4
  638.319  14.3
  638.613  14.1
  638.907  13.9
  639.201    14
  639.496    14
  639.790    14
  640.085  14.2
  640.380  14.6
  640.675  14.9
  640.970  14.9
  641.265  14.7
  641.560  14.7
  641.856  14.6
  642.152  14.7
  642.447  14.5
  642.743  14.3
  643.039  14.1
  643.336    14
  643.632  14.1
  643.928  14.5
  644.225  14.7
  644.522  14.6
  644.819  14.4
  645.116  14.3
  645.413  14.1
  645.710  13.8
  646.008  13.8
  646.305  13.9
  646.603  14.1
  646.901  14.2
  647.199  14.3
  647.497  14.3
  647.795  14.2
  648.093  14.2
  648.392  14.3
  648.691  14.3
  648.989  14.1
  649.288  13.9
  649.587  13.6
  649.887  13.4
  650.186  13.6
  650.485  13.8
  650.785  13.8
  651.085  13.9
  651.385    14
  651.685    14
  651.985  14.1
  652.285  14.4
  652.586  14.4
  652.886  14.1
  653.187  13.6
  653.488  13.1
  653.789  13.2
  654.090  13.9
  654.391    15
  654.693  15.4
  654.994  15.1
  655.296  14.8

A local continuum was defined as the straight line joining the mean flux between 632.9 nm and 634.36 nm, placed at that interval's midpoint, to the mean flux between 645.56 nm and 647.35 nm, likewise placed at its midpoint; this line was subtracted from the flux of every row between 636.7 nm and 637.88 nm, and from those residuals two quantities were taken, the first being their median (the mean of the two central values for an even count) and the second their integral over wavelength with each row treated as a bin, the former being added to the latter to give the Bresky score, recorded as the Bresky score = 1.5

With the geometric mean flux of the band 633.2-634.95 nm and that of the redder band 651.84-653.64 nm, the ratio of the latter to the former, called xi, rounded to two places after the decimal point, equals 1.02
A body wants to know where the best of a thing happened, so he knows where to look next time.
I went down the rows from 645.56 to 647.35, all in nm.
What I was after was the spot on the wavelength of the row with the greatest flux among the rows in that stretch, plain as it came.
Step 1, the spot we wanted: 647.199 nm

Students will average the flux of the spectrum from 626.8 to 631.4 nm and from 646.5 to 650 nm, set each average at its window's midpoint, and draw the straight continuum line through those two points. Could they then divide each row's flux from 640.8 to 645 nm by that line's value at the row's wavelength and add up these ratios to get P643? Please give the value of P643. 14.50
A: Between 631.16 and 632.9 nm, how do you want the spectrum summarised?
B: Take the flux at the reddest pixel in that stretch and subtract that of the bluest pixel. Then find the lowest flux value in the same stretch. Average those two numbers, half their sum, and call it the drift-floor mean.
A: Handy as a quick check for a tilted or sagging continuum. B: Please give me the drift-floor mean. 7.0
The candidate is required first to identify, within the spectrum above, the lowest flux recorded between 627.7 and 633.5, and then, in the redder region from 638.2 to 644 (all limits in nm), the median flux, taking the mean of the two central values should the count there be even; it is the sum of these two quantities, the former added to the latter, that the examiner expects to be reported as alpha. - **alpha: 27.6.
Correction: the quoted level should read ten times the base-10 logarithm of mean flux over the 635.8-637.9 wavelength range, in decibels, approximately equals 11.46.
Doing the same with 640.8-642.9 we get 11.65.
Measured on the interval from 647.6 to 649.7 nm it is 11.49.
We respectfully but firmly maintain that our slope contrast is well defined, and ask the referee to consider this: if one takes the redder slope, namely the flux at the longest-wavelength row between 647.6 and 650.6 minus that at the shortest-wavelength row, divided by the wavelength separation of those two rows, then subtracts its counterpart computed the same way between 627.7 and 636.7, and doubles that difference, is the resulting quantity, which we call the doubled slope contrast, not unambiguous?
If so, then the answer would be -0.25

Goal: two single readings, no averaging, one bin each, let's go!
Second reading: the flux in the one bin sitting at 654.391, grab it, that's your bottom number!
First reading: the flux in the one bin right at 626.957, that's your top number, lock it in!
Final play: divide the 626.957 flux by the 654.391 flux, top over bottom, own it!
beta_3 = 0.92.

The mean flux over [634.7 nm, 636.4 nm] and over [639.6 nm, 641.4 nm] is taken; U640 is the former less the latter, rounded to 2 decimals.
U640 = -0.73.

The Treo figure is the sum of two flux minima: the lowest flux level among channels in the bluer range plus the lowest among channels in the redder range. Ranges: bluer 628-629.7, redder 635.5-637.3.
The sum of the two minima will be 27.00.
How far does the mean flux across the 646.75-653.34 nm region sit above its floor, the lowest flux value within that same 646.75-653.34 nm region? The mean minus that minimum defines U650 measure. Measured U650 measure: 0.6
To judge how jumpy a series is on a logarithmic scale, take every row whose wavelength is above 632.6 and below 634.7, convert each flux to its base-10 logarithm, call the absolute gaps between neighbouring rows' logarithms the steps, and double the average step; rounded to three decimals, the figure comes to 0.022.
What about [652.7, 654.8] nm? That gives 0.034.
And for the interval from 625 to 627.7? 0.009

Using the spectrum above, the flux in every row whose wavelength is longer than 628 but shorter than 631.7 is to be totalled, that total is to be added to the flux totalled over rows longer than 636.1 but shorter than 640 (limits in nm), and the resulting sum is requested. 361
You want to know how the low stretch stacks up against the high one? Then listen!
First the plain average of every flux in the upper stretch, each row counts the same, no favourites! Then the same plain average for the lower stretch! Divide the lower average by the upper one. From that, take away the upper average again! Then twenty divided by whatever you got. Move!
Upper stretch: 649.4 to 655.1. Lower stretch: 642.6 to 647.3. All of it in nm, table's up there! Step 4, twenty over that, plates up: -1.54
